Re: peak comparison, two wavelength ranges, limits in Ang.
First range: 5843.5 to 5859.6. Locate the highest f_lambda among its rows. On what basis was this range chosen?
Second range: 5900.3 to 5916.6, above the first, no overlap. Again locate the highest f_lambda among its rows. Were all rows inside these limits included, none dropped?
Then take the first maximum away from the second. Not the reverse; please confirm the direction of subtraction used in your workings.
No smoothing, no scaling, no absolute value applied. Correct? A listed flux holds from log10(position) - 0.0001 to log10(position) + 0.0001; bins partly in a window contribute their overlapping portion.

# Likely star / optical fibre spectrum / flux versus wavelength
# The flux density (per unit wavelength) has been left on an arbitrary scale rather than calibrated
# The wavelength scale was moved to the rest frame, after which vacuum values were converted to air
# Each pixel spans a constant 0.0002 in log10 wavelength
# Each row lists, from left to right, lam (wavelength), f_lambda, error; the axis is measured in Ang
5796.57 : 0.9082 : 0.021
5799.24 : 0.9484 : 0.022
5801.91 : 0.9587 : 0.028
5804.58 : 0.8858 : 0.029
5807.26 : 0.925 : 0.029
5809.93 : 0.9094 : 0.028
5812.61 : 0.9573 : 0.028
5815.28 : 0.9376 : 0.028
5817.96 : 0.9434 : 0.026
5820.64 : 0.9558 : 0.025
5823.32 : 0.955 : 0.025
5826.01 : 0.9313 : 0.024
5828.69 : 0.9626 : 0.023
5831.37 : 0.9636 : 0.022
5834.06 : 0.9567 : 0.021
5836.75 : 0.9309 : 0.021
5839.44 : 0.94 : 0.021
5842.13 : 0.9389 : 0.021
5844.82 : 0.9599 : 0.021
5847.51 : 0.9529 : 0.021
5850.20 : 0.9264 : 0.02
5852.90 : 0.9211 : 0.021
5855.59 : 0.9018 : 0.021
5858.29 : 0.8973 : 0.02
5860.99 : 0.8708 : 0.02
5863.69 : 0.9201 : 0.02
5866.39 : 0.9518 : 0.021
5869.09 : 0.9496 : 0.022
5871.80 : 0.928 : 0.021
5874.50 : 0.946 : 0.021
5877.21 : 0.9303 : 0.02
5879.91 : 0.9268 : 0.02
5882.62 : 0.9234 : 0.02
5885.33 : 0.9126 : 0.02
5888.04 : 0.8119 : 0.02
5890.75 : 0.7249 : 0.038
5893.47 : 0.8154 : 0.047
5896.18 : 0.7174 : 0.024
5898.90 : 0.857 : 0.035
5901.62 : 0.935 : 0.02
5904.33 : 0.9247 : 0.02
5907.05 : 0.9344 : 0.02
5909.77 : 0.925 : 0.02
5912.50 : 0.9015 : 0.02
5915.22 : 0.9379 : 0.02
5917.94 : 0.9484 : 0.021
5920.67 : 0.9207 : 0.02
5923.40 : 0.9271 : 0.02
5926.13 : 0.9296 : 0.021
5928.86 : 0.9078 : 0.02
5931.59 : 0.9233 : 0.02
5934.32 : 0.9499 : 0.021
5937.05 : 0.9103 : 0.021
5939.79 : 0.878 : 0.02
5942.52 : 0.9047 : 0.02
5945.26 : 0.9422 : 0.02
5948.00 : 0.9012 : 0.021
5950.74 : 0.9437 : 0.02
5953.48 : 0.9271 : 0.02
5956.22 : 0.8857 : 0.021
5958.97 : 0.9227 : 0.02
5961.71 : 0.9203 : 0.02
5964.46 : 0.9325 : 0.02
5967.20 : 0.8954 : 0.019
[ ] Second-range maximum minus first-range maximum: -0.02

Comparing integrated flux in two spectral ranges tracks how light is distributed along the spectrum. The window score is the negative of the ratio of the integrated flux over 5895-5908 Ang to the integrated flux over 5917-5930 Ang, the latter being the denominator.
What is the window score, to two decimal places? -0.94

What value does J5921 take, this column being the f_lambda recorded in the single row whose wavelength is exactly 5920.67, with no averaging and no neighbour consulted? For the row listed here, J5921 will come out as 0.9207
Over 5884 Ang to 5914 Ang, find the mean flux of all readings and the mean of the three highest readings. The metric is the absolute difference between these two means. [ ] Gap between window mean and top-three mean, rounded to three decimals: 0.071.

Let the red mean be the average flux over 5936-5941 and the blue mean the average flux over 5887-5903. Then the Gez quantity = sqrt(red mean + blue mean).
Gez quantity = 1.31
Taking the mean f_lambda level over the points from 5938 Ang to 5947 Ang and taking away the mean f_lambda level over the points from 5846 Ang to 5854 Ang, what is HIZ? -0.03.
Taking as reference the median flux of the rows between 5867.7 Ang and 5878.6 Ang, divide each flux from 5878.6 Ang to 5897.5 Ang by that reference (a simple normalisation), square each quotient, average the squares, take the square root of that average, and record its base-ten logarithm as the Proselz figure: -0.049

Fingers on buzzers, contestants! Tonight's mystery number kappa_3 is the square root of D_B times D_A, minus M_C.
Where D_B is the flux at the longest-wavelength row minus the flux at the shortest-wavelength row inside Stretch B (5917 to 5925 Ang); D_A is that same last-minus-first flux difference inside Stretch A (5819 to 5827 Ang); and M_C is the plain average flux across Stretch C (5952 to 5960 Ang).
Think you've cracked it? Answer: -0.889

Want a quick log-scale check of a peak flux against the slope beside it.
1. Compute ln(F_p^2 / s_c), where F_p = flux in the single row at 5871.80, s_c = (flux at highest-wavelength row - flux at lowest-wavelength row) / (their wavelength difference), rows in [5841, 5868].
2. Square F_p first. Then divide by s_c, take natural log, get 7.4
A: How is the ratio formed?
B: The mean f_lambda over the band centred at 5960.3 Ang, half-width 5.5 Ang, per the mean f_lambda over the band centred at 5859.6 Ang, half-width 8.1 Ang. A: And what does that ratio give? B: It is 1.01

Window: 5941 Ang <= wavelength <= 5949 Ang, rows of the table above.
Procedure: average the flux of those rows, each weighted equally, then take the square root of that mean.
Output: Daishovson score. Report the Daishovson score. 0.957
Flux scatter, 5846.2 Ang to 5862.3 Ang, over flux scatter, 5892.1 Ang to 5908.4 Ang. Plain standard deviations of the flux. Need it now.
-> 0.3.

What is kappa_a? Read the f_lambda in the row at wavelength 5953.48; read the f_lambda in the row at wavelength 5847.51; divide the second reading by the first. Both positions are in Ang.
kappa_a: 1.03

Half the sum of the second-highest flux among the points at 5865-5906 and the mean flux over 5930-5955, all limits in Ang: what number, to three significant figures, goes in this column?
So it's 0.935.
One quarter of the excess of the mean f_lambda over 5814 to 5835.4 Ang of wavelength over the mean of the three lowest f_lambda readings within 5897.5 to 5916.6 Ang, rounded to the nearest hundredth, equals 0.01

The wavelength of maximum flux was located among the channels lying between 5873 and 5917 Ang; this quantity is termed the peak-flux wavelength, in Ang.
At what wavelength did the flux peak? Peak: 5874.50 Ang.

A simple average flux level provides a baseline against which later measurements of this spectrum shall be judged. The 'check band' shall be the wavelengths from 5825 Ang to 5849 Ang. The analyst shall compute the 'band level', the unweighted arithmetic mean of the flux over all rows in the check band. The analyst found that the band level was 0.95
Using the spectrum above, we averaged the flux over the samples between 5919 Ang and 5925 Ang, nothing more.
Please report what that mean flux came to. 0.924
